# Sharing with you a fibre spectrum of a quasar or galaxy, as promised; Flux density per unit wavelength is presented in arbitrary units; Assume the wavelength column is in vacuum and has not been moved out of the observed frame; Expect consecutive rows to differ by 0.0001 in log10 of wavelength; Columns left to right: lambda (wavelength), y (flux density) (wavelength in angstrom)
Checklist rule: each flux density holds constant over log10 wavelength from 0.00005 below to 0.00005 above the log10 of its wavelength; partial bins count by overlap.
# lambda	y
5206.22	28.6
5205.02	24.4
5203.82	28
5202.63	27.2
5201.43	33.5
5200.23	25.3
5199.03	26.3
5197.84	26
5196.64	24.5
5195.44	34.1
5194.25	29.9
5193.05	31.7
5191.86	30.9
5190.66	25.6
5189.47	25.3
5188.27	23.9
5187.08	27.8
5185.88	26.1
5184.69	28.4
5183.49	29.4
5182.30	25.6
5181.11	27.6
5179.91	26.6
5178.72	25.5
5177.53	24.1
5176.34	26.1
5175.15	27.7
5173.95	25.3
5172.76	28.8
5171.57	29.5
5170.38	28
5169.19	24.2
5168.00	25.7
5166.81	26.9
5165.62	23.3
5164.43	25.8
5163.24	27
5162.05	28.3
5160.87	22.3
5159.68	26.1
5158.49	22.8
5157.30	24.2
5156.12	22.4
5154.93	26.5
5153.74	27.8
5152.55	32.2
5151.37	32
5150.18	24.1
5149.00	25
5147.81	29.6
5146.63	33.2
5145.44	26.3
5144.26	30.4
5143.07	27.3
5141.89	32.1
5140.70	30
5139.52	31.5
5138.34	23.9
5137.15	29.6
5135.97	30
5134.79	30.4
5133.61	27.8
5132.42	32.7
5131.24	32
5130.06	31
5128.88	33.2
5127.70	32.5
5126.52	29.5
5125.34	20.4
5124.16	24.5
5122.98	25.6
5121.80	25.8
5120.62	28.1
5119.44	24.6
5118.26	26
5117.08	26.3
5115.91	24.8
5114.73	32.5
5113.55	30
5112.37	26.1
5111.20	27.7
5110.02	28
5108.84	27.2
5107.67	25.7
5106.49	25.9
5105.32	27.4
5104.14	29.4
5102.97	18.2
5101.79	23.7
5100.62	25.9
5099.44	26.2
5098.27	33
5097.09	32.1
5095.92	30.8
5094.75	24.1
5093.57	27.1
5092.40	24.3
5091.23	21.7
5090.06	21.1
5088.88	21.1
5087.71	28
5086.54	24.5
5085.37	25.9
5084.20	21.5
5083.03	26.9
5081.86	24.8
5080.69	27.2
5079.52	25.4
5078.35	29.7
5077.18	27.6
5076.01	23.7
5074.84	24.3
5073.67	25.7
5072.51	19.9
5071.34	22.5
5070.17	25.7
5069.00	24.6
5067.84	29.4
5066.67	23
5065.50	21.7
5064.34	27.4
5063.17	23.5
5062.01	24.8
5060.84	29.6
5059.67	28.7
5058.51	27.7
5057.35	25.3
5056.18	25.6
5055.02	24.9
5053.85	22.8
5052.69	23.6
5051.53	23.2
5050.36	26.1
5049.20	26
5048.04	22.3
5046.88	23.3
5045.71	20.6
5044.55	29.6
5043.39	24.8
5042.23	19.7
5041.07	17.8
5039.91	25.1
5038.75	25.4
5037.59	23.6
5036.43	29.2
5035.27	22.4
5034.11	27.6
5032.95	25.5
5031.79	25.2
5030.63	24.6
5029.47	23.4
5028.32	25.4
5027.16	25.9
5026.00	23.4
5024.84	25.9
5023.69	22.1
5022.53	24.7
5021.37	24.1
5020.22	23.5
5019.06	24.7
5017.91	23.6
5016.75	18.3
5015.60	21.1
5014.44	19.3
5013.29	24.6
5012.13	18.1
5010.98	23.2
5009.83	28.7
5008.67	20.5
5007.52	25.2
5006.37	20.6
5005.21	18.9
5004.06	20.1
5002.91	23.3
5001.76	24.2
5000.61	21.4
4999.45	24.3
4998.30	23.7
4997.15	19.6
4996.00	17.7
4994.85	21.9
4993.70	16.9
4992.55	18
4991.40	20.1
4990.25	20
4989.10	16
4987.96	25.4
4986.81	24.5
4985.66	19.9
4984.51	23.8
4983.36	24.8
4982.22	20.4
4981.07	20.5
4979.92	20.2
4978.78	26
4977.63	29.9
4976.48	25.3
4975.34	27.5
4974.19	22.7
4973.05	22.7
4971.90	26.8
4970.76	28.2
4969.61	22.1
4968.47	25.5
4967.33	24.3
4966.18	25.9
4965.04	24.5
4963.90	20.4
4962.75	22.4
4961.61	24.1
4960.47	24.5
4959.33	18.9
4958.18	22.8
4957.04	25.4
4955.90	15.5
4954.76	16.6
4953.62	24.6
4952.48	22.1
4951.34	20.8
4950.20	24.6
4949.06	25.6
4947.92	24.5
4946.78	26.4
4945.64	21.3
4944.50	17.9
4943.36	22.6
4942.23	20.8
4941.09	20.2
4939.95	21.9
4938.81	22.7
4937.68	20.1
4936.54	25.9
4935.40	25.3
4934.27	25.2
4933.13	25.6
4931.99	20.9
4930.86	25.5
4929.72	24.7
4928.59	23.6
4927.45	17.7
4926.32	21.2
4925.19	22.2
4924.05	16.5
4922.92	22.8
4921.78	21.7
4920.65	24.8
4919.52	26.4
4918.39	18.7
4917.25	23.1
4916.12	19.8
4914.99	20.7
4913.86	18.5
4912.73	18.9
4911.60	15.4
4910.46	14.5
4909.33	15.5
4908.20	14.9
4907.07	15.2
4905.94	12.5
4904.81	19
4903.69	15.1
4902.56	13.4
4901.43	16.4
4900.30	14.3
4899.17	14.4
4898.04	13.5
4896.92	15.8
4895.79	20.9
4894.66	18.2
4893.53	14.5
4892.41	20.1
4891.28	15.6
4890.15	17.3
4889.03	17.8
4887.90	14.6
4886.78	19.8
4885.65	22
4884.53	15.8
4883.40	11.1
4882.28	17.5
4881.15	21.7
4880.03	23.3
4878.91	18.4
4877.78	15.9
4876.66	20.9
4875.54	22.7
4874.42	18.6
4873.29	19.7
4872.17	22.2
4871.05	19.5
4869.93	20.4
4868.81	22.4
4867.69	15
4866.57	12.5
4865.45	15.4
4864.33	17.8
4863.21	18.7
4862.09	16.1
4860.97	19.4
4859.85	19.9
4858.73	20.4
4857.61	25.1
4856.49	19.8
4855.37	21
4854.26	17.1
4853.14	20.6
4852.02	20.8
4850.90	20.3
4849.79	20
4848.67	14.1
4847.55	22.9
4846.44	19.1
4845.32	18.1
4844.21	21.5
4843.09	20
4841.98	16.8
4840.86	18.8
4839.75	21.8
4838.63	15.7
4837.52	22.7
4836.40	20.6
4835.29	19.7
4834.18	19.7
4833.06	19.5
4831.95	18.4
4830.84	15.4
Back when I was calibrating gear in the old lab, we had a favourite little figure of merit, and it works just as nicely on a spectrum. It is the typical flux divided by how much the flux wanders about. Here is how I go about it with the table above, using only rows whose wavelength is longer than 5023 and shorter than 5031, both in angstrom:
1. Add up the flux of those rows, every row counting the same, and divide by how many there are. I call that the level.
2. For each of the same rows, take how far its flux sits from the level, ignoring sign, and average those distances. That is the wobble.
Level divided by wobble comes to 20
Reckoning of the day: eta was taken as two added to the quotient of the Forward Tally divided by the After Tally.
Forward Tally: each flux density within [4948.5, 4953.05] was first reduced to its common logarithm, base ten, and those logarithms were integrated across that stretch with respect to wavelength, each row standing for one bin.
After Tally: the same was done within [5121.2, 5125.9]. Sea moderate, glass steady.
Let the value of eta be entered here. 2.96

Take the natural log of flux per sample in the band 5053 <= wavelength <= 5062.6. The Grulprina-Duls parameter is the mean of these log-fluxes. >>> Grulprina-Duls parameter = 3.26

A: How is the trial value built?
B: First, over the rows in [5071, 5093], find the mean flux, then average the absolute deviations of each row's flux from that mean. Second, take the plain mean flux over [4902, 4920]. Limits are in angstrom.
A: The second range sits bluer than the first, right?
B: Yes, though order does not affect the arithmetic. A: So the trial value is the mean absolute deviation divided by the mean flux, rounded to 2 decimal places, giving 0.12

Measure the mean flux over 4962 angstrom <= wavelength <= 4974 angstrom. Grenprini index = 24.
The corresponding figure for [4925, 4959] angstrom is 22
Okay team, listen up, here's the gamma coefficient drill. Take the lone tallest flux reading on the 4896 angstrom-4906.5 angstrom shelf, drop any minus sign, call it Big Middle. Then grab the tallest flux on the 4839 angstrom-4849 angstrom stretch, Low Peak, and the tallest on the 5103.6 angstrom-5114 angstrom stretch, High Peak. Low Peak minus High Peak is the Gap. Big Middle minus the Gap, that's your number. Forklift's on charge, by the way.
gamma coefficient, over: 26.1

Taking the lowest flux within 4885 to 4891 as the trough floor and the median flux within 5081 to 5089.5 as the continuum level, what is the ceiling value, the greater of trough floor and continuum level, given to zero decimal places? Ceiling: 25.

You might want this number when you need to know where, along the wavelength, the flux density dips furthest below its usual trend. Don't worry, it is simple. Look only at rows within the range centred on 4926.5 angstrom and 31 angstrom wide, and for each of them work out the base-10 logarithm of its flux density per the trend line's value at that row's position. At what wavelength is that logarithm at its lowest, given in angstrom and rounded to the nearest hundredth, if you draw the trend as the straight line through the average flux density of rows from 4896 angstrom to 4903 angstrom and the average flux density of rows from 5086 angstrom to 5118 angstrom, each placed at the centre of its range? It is 4911.60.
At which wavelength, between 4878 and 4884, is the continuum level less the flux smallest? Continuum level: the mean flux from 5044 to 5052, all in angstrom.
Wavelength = 4880.03 angstrom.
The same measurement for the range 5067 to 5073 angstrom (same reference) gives 5067.84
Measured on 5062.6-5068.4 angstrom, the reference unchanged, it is 5067.84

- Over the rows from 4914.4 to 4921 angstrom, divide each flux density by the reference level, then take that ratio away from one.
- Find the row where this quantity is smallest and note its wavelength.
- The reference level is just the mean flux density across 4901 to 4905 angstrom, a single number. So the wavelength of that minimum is 4919.52 angstrom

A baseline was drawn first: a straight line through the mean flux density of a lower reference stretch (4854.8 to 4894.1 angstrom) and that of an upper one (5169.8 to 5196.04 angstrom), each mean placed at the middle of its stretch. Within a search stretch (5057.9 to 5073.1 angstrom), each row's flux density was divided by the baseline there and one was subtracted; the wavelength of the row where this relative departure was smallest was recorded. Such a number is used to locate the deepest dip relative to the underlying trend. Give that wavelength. 5072.51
